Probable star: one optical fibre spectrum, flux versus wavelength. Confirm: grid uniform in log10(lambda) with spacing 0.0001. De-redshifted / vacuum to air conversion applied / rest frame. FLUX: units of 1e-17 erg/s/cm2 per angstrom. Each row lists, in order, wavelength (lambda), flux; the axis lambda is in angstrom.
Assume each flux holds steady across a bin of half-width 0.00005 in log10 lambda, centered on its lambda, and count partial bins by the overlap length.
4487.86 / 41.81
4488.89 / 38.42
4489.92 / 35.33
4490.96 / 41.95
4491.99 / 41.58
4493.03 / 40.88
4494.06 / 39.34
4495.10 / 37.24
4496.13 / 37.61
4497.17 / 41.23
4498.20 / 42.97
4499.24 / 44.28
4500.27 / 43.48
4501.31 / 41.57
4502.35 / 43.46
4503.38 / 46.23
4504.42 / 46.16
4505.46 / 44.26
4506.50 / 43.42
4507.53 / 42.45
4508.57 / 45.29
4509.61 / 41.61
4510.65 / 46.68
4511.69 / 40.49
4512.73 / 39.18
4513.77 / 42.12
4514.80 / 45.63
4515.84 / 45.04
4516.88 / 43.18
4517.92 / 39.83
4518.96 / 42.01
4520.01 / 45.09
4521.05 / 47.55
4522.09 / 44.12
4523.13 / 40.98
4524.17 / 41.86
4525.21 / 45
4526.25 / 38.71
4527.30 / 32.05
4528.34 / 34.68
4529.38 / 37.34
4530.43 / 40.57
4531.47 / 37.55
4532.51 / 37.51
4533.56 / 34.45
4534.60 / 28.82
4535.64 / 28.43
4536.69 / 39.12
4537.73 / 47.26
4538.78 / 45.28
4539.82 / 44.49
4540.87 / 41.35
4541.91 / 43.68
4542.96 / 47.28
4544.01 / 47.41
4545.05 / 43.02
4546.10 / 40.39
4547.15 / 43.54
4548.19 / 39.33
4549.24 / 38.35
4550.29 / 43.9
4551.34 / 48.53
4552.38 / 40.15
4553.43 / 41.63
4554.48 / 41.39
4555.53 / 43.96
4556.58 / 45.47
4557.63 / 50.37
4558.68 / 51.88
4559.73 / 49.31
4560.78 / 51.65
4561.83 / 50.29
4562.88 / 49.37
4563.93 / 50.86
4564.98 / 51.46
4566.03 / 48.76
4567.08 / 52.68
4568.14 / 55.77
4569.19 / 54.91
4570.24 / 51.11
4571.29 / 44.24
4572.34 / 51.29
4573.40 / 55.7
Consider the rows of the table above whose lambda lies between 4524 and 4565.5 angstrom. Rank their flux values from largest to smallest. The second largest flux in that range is 51.65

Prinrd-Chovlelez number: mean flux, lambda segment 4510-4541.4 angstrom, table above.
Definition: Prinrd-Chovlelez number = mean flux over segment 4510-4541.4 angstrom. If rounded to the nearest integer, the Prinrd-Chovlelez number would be 41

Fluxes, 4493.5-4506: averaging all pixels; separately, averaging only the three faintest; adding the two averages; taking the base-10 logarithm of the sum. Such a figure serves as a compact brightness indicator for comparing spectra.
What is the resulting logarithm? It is 1.91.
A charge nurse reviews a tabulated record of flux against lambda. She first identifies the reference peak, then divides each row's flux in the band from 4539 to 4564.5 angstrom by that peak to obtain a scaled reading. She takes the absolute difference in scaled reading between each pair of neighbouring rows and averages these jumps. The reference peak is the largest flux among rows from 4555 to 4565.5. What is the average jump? 0.054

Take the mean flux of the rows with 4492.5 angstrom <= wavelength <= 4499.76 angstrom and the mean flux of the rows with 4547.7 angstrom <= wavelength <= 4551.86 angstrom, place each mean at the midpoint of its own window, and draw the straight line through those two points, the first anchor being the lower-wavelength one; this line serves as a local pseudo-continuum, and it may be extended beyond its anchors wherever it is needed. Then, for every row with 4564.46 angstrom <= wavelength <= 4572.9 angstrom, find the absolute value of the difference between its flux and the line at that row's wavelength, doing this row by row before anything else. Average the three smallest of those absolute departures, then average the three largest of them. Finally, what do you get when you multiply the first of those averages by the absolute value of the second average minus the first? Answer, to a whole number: 31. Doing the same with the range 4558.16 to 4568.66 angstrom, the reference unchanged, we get 26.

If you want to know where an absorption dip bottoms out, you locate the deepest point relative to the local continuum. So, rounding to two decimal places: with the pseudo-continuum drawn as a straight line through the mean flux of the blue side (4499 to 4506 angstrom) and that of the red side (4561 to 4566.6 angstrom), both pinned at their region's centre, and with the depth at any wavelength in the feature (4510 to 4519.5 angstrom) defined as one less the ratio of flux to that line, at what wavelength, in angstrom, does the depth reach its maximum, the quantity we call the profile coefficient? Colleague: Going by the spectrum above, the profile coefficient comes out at 4512.73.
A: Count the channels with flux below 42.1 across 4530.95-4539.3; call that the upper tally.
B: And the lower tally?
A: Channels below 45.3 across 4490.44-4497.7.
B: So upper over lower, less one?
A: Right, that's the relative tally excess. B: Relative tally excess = -0.14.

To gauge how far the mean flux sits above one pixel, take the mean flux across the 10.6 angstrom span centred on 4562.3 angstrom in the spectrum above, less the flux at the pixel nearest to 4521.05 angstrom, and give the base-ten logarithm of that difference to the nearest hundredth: 0.49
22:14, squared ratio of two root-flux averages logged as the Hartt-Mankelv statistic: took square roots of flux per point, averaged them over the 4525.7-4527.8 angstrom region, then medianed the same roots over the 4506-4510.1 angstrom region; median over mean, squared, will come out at 1.22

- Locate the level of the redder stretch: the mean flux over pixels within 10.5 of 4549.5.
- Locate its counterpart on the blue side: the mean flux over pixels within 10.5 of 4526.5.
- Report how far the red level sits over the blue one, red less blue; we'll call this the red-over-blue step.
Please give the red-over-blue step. 5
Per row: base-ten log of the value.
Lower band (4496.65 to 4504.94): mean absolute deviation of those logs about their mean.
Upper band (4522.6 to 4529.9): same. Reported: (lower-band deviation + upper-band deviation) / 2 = 0.026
